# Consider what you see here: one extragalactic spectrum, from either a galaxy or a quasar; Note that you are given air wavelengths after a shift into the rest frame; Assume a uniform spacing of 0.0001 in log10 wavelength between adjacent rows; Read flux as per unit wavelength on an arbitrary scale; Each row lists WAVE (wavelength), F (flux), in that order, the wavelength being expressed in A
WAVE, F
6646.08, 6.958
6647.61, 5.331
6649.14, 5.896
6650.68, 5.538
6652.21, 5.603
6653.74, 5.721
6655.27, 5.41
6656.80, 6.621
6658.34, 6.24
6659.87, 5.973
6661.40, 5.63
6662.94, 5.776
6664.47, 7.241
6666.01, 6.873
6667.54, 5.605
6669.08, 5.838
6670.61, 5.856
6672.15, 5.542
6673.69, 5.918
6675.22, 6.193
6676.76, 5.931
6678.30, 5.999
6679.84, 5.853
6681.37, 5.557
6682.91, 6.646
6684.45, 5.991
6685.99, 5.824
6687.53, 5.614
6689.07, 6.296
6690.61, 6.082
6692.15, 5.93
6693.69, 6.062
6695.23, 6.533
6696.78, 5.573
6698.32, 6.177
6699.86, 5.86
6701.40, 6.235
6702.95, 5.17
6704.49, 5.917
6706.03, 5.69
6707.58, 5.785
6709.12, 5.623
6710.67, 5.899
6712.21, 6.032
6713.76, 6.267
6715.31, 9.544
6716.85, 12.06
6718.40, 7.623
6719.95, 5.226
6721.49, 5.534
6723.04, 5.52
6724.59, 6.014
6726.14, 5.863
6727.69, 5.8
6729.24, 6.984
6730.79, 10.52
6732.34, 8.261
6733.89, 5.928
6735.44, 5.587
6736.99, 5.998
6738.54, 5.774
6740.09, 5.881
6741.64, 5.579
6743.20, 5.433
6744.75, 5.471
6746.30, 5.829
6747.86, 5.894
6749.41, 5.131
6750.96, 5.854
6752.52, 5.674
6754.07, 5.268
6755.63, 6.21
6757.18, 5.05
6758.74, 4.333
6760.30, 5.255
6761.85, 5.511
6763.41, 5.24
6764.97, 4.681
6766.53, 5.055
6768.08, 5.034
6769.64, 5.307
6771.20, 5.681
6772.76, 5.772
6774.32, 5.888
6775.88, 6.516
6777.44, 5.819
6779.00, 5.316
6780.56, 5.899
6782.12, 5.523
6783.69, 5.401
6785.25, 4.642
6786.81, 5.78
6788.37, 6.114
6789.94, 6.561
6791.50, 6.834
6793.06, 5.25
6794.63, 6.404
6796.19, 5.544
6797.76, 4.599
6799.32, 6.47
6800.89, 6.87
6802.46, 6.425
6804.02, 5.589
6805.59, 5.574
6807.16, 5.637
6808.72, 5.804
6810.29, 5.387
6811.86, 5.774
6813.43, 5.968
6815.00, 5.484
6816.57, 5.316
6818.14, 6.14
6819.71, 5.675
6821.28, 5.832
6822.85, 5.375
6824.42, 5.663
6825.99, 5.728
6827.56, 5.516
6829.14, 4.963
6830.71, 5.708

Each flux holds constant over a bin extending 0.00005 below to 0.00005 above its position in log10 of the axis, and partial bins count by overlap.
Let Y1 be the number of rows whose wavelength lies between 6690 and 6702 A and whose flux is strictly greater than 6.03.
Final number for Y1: 5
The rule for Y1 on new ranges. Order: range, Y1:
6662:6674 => 2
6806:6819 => 1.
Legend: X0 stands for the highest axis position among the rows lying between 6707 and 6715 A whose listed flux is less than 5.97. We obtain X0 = 6710.67 A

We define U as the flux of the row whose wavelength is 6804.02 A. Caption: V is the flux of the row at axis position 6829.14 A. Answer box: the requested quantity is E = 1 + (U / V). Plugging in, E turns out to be 2.13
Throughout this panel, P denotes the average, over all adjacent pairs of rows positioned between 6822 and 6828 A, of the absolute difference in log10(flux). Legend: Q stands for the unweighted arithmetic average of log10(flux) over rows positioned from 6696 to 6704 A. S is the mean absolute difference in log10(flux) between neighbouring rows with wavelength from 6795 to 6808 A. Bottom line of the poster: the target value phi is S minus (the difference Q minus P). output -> -0.70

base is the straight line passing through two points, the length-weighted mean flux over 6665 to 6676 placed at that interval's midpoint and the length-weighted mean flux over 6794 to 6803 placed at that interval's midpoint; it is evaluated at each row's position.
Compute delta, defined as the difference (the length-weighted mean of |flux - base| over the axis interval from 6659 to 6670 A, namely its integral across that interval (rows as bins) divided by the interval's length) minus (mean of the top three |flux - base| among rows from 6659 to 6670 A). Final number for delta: -0.37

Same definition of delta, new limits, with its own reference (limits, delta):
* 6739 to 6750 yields -0.27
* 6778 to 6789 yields -0.38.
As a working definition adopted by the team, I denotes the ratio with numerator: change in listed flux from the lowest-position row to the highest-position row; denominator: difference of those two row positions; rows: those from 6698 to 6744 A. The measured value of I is -0.017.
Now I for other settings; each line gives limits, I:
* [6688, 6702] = -0.005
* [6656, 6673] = -0.070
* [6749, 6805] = 0.008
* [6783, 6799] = -0.057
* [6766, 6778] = 0.070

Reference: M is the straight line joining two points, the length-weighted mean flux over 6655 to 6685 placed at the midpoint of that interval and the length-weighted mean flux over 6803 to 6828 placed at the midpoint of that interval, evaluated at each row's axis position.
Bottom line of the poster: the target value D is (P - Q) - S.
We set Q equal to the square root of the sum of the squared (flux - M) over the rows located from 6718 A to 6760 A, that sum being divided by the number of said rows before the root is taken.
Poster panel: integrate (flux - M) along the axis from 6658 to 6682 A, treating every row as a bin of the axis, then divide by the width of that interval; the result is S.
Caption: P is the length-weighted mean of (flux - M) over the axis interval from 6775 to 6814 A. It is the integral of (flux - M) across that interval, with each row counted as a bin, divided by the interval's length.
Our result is -1.0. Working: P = 0.11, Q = 1.2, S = -0.05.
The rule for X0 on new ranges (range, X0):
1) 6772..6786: 6785.25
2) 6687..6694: 6692.15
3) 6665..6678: 6676.76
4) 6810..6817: 6816.57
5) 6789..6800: 6797.76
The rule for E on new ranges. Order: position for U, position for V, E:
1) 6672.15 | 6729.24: 1.79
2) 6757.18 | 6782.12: 1.91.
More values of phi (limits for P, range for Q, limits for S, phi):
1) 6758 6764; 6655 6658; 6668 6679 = -0.72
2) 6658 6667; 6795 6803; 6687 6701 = -0.71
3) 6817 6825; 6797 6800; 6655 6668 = -0.66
